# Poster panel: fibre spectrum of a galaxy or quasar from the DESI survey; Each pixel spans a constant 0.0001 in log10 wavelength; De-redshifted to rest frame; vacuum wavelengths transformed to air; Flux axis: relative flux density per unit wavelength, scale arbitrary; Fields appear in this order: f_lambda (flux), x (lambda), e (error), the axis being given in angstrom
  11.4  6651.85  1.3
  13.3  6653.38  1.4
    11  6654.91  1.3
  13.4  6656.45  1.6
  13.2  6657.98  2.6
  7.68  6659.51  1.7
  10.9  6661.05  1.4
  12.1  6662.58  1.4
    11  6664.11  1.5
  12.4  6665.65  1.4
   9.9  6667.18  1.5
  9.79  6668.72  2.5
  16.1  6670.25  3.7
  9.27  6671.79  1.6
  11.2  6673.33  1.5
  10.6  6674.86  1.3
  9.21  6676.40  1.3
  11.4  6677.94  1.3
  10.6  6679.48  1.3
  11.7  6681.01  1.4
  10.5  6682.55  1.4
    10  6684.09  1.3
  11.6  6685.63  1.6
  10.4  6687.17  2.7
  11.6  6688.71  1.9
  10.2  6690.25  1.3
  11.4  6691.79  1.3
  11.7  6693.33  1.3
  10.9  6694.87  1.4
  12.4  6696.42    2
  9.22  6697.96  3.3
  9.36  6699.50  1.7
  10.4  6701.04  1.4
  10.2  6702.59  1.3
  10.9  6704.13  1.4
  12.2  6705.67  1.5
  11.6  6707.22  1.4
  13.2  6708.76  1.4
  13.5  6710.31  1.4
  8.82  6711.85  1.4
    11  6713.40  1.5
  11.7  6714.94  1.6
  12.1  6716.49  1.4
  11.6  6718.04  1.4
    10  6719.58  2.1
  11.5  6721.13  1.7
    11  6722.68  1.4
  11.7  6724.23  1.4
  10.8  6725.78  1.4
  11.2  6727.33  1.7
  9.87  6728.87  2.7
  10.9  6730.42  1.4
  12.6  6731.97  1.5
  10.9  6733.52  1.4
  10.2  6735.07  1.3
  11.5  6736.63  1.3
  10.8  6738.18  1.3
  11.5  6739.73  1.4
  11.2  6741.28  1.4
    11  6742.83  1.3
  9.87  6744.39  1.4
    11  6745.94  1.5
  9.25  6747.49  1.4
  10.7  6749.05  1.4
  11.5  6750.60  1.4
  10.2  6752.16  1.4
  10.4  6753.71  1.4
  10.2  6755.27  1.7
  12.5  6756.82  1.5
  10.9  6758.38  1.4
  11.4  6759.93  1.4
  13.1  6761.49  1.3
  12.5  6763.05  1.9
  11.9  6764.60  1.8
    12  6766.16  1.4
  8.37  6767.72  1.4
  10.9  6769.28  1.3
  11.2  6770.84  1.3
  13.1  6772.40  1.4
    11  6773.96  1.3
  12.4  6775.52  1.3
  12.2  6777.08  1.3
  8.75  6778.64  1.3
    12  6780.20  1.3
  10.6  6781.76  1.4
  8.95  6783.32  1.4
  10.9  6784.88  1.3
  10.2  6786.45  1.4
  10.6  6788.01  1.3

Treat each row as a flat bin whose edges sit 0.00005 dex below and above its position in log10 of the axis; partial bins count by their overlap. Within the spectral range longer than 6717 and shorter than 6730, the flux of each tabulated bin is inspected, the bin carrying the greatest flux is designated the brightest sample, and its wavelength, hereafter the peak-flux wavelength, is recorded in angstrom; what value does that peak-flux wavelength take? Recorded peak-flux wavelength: 6724.23 angstrom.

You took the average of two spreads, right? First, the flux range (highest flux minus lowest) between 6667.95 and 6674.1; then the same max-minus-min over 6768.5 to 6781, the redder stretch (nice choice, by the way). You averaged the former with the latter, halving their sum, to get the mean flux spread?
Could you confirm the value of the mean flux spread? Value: 5.6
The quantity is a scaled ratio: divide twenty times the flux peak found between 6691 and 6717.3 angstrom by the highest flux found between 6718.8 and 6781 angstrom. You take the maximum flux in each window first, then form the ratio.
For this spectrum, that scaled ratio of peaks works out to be 21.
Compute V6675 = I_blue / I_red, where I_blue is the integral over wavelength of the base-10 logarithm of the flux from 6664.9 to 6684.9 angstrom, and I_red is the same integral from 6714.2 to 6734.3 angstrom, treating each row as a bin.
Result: 0.98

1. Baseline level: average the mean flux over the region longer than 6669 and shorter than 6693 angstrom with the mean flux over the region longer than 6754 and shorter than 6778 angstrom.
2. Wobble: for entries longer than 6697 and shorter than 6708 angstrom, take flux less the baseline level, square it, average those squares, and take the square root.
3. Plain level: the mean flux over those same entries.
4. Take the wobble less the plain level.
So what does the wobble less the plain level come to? -9.3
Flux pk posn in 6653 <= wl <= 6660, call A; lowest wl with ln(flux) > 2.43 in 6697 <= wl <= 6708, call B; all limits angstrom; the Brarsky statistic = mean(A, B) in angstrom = 6681.1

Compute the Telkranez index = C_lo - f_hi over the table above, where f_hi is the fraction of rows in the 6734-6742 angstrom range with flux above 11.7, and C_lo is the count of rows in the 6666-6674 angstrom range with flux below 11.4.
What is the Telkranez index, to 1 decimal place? 4.0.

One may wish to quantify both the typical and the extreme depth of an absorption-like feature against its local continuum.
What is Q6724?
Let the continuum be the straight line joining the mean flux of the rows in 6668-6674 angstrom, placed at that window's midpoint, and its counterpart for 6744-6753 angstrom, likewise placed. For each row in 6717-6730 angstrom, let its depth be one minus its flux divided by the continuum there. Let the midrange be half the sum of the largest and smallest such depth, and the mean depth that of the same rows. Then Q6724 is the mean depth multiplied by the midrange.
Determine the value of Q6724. 0.0000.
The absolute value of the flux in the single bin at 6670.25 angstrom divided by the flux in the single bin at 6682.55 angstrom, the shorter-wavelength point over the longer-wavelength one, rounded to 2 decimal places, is 1.53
